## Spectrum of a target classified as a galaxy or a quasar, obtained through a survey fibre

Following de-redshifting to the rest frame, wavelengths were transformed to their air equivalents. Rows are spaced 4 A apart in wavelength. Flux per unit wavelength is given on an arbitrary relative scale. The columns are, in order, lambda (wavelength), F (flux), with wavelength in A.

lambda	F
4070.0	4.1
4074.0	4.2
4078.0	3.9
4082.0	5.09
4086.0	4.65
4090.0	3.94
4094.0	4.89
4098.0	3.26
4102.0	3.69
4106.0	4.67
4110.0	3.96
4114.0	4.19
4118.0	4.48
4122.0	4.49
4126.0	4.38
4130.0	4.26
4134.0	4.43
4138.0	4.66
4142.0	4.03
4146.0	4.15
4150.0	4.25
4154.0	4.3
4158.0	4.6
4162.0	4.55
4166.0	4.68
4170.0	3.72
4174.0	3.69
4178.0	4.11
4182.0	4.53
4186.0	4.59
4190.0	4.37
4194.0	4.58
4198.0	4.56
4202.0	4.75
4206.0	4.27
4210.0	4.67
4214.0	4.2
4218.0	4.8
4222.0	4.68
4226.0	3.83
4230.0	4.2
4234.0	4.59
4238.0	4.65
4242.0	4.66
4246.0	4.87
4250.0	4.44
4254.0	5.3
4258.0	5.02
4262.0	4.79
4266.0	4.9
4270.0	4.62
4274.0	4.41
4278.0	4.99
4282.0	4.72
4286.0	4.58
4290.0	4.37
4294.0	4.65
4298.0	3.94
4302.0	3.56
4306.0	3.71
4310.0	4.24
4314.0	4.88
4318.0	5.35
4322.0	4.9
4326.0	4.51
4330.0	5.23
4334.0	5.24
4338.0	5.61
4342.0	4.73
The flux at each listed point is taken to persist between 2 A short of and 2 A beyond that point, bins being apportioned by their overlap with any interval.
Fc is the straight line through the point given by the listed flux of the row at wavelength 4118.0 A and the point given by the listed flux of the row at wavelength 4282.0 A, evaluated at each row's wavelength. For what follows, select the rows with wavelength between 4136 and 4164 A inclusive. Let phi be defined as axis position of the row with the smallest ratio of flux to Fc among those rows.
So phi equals 4142.0 A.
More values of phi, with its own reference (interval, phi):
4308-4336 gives 4310.0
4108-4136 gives 4110.0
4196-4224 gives 4214.0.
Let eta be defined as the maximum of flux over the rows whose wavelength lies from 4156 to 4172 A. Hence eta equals 4.68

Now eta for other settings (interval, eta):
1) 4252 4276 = 5.3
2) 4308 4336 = 5.35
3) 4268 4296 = 4.99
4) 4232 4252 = 4.87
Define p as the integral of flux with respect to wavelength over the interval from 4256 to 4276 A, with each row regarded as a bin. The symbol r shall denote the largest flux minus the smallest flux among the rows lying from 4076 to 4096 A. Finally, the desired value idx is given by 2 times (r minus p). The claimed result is -188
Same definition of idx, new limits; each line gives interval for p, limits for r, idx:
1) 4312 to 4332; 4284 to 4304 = -197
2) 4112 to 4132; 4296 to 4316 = -172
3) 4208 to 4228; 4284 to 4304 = -175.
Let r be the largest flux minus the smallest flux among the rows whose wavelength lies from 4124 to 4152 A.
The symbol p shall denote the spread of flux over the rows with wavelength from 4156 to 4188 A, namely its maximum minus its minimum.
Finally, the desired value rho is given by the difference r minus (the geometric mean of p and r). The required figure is -0.16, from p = 0.99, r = 0.6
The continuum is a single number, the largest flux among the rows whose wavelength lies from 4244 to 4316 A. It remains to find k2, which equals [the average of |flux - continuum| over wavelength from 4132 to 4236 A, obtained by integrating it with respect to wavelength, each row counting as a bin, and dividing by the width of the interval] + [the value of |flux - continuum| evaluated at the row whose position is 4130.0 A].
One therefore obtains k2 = 2.0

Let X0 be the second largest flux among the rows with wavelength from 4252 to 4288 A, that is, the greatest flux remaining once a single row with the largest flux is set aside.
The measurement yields 5.02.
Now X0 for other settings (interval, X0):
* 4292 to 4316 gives 4.65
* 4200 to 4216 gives 4.67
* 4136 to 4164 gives 4.6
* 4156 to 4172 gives 4.6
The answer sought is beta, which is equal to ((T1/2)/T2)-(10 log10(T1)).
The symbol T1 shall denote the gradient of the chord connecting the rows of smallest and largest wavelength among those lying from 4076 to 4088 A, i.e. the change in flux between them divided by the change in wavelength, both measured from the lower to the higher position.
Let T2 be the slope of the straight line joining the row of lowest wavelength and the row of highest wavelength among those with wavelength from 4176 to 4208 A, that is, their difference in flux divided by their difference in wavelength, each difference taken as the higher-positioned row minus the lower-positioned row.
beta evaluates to 18.5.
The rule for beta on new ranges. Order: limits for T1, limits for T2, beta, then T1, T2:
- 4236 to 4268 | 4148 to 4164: 20.7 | 0.01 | 0.025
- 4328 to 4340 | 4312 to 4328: 12.5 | 0.05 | -0.031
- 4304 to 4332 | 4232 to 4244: 15.6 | 0.06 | 0.009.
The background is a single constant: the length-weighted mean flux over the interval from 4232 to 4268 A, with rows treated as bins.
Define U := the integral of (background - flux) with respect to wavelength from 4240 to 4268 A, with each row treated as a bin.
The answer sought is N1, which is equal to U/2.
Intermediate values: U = -1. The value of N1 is -0.7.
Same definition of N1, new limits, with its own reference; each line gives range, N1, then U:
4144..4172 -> 6.7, 13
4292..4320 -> 6.6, 13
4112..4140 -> 5.5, 11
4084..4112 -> 9.1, 18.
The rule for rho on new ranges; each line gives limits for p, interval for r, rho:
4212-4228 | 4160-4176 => 0.01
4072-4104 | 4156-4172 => -0.37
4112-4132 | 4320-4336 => 0.26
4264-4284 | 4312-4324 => -0.05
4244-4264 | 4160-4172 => 0.05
